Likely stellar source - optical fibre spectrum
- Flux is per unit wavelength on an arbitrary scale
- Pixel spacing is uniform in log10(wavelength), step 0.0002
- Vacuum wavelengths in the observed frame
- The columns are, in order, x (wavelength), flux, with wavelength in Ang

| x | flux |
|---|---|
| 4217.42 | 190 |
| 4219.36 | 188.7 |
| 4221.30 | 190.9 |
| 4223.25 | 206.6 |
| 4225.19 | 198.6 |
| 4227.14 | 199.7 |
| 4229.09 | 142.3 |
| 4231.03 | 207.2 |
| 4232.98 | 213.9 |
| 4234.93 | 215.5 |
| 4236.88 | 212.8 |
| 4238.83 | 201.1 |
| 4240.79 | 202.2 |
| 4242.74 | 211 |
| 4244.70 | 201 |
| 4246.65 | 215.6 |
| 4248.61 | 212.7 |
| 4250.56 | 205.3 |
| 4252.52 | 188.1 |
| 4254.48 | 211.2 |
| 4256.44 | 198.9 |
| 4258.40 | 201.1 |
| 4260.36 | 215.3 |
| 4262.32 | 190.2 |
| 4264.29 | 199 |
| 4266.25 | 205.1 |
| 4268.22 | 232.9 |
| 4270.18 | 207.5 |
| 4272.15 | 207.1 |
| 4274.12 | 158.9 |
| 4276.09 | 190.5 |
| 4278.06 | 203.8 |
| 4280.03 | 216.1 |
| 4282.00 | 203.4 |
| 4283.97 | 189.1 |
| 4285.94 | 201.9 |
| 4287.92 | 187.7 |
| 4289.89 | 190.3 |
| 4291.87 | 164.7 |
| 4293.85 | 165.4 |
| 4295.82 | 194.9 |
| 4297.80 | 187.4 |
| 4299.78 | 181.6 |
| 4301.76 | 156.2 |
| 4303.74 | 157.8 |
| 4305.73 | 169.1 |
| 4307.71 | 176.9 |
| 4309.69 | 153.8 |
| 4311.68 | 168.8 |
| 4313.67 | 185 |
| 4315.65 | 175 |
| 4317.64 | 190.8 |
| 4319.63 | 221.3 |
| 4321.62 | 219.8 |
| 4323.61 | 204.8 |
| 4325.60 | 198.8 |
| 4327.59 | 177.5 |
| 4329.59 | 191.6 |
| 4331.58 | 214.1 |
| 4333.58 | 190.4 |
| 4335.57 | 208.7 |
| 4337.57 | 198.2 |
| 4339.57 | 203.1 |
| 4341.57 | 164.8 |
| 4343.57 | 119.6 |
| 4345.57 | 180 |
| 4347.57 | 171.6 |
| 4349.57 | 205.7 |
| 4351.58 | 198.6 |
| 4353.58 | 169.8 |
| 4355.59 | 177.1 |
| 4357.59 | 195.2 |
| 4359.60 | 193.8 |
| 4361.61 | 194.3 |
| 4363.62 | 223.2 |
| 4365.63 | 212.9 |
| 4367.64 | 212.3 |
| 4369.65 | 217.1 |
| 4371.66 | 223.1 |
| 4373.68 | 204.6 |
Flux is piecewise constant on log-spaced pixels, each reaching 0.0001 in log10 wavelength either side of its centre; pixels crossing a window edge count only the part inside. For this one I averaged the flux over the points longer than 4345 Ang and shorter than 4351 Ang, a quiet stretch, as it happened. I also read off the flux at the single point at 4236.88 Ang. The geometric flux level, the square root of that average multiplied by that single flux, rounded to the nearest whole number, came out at 199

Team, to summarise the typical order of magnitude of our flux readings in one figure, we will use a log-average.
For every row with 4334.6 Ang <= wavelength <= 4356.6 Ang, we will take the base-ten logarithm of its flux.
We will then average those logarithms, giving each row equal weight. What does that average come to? 2.25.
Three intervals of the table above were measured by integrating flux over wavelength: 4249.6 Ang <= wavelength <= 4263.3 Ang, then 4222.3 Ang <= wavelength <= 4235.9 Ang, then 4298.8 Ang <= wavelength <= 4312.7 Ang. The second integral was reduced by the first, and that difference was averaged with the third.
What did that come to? 1120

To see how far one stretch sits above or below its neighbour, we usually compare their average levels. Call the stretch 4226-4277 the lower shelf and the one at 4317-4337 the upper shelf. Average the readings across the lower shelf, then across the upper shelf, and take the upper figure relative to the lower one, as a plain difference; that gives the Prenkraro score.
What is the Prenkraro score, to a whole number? 0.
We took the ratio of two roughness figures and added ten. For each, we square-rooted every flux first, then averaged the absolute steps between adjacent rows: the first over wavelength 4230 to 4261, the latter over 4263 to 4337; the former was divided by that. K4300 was 10.6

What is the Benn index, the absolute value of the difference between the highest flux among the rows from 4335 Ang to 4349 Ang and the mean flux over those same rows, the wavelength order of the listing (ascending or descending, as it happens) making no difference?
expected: 31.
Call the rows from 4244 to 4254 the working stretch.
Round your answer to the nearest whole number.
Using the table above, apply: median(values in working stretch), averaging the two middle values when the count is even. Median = 205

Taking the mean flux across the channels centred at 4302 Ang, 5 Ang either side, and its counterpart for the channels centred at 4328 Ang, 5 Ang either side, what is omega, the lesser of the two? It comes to 170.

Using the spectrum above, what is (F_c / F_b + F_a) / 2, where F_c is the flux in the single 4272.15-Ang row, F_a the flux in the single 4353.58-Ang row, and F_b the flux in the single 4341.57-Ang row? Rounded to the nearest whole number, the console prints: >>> 86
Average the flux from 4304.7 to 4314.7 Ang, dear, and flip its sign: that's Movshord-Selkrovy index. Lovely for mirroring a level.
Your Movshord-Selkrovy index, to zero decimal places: -171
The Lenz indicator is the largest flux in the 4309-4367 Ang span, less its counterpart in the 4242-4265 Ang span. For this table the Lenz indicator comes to 8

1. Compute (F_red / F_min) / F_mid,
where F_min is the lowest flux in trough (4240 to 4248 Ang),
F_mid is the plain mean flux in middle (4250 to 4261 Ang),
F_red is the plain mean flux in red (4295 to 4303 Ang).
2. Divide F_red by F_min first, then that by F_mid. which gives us 0.0044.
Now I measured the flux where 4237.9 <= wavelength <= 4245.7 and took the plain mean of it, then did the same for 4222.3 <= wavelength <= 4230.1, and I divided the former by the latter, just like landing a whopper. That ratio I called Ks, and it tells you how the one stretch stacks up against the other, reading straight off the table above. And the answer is 1.09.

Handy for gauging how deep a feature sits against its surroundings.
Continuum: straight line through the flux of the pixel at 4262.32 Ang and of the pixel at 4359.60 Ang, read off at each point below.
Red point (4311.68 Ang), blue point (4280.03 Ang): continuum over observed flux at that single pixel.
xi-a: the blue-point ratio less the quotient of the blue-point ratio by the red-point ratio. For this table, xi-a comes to 0.11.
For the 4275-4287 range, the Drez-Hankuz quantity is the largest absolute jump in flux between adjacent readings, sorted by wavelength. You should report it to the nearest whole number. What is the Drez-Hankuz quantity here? 14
